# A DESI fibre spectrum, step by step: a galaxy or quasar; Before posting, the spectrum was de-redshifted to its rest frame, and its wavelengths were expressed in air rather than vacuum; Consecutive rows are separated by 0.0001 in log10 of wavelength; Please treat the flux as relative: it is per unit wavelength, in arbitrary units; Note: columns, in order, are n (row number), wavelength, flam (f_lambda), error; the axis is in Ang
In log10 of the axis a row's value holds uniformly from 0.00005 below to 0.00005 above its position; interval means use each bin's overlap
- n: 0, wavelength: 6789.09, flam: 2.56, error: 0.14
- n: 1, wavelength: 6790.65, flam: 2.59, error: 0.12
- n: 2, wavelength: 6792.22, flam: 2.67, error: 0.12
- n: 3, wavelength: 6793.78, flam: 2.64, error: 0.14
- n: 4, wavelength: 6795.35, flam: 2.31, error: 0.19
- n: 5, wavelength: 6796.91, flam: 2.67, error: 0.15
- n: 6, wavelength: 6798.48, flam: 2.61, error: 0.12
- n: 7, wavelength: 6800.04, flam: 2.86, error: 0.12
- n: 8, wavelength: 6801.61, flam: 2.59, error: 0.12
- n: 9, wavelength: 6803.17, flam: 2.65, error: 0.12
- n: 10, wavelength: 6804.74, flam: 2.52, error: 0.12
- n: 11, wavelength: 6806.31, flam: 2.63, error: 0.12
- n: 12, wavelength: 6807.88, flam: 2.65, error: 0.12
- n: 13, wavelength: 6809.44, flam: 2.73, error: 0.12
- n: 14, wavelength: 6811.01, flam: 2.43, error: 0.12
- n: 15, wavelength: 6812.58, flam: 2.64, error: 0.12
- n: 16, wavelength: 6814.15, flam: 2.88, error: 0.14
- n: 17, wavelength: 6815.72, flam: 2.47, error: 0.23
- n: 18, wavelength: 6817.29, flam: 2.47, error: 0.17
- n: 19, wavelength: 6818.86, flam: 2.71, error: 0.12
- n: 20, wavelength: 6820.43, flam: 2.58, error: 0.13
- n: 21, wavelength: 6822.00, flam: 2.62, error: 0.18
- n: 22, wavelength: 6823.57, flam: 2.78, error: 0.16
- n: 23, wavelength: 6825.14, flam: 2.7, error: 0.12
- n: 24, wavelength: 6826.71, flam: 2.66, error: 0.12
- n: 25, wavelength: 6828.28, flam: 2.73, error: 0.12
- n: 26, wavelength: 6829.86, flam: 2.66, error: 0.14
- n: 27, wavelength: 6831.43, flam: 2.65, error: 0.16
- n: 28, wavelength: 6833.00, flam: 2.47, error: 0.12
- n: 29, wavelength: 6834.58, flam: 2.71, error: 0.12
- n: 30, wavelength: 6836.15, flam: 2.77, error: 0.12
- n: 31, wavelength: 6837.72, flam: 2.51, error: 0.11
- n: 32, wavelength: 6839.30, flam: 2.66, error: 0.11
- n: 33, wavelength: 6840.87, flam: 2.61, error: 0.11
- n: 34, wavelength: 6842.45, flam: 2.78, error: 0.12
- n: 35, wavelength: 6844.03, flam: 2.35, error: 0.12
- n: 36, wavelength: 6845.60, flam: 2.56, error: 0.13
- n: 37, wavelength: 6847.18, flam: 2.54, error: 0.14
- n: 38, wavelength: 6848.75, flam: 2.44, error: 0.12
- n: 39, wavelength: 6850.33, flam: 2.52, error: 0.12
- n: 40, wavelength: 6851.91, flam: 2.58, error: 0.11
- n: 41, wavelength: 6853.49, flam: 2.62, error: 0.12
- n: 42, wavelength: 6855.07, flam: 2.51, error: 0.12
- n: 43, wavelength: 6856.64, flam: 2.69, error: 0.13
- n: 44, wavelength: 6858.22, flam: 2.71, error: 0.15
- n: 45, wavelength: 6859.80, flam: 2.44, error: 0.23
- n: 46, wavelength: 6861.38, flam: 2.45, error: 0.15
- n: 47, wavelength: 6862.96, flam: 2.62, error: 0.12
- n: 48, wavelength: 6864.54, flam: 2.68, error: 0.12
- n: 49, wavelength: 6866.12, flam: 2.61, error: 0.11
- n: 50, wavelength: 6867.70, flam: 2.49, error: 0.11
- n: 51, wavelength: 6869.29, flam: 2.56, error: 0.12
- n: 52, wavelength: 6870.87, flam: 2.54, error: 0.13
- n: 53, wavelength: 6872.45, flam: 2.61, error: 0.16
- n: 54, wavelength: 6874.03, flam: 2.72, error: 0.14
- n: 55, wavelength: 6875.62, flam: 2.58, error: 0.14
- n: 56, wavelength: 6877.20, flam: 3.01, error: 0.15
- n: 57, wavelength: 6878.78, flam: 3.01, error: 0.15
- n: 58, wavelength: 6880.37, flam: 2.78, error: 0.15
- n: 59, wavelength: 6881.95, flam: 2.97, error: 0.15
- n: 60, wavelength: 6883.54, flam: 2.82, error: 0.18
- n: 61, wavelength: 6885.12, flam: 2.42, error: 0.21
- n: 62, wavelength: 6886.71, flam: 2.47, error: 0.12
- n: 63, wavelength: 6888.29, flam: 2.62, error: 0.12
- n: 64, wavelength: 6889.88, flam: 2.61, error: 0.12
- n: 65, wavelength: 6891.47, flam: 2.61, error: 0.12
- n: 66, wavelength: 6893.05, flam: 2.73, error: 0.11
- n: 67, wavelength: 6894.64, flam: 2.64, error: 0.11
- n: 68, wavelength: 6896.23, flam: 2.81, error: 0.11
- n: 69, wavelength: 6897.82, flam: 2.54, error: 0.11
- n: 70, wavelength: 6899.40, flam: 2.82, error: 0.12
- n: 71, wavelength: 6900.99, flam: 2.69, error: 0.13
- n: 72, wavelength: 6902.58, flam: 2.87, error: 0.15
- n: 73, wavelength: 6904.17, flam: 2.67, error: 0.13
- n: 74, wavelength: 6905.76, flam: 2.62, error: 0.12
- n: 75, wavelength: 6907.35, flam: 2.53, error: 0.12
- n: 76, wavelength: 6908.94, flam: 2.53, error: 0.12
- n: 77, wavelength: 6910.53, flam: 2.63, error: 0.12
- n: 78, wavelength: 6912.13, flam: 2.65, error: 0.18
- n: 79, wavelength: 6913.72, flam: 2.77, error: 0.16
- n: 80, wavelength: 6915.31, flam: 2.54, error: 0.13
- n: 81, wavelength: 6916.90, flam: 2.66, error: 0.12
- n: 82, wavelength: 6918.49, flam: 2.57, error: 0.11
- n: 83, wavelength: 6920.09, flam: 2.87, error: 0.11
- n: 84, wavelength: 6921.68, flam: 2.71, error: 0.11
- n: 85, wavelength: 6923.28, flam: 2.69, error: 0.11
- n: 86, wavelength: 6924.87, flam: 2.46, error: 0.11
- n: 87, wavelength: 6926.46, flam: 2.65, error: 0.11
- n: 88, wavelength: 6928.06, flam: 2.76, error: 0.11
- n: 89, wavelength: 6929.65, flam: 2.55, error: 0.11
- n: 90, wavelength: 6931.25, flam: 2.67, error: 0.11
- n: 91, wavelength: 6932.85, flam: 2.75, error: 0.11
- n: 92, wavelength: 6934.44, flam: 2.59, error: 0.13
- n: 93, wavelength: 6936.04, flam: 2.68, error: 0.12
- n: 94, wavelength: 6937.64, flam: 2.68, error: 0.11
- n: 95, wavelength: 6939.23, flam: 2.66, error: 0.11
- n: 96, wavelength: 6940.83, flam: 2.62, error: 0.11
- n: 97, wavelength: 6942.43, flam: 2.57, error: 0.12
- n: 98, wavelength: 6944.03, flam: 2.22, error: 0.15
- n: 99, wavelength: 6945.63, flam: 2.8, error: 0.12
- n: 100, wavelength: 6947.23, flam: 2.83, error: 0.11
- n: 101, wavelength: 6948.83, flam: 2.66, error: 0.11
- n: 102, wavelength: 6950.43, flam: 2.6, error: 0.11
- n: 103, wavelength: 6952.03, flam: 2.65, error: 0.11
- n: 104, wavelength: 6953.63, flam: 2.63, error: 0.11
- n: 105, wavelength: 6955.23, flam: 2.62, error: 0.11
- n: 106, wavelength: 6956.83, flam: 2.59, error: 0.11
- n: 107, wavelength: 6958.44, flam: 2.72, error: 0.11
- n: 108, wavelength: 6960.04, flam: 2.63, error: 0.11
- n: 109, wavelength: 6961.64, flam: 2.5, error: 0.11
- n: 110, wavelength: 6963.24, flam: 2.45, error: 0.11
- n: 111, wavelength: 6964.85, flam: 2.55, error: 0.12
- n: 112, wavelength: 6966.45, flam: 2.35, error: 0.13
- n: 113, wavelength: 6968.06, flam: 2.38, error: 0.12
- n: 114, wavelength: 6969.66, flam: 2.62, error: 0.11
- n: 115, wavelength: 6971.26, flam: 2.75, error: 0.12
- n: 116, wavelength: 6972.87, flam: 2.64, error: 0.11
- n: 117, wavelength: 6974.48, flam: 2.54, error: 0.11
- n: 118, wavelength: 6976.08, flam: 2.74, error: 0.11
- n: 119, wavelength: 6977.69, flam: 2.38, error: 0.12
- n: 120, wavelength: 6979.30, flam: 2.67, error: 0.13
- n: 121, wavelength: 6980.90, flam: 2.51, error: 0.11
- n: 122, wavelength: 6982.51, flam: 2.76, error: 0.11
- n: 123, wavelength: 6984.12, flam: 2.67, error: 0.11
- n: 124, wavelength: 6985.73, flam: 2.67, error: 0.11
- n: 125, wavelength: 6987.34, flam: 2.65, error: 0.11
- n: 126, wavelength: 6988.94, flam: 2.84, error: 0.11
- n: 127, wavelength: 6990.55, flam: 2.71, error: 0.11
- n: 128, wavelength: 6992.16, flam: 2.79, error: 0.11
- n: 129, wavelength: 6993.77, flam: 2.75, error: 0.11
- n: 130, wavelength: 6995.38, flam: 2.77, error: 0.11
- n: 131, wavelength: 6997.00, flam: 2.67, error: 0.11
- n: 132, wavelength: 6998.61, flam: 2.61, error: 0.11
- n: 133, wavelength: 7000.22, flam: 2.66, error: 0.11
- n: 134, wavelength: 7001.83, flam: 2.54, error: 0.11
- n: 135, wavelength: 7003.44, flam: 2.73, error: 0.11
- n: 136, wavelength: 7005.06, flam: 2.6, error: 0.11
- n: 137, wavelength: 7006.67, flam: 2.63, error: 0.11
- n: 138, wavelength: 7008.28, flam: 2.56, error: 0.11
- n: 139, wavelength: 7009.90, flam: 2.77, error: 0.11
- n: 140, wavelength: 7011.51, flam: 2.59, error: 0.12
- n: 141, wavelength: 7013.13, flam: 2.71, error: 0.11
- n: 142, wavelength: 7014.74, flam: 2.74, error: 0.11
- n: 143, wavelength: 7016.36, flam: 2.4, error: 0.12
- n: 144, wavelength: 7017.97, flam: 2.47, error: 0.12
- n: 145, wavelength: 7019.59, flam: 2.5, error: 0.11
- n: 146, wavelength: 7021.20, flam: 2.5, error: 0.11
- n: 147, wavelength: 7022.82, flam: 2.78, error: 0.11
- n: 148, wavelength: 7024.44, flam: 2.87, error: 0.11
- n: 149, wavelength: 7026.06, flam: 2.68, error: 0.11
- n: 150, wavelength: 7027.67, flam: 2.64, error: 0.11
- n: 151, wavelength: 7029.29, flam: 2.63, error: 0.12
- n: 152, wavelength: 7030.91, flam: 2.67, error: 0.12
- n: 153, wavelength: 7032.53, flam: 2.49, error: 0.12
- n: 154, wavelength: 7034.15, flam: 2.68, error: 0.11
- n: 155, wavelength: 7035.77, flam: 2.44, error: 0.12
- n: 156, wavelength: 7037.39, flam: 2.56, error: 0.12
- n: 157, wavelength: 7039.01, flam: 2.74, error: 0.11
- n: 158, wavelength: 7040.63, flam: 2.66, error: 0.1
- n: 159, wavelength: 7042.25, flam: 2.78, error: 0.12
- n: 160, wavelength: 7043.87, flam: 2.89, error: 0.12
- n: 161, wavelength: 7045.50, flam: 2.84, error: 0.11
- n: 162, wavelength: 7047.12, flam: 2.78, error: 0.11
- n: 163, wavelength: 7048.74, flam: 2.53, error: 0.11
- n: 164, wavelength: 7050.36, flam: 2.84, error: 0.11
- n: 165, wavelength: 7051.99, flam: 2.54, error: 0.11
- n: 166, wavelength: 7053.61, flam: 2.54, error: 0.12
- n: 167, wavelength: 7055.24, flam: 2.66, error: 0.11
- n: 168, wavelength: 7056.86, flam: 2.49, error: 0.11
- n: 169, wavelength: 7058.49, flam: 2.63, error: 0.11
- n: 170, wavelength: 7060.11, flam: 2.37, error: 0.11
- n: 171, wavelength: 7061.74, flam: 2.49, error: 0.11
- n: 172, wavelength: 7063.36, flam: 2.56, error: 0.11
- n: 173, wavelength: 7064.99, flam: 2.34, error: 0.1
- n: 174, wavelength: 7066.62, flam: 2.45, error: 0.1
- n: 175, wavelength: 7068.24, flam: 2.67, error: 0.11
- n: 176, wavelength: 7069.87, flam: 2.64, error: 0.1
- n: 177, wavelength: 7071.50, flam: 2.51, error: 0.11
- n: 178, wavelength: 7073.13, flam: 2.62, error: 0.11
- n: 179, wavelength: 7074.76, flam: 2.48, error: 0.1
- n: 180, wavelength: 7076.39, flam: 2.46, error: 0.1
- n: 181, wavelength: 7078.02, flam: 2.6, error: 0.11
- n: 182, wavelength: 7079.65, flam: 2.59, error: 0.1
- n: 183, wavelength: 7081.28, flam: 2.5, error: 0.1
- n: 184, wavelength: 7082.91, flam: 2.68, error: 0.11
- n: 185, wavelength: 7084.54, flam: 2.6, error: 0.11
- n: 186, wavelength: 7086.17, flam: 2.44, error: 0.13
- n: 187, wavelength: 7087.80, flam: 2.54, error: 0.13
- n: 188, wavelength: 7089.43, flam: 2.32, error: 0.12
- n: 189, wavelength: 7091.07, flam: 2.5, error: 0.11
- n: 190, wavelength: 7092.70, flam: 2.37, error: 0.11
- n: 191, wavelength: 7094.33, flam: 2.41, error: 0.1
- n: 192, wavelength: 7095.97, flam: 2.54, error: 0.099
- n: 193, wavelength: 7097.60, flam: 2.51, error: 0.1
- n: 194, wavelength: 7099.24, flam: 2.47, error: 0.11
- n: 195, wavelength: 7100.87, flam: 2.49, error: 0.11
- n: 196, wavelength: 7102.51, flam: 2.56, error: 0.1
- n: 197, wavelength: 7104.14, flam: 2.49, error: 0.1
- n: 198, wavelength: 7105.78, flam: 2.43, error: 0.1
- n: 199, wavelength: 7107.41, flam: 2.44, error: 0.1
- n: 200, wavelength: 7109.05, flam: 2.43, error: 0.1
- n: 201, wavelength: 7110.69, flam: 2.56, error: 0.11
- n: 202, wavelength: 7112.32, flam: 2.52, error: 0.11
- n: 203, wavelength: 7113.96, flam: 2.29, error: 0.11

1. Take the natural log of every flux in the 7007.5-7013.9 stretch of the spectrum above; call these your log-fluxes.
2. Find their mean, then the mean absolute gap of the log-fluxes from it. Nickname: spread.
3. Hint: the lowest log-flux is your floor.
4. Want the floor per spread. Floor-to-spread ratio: 30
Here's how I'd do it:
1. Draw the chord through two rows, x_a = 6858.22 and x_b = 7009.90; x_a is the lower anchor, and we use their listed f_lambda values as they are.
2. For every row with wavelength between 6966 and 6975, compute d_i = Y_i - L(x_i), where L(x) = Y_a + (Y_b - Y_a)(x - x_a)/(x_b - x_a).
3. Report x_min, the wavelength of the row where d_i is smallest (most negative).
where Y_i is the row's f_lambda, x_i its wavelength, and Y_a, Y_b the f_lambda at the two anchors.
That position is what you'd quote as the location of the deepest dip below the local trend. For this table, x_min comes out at 6966.45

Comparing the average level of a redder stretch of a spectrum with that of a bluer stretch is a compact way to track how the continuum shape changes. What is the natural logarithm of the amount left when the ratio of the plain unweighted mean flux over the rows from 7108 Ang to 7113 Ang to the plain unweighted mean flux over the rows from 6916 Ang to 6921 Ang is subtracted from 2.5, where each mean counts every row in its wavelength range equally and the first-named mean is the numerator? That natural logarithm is 0.453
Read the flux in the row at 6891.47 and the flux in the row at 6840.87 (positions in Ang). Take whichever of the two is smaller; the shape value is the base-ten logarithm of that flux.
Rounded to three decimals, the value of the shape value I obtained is 0.417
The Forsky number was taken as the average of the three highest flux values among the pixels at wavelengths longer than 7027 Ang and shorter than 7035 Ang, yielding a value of 2.66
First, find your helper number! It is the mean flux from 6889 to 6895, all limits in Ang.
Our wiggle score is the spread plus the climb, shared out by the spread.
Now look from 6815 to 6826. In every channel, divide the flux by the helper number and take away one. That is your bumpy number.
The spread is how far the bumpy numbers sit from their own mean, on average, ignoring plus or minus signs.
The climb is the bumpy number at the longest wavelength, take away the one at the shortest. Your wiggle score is 3.4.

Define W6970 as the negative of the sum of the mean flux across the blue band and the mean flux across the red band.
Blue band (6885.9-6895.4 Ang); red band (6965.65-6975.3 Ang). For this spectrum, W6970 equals -5.16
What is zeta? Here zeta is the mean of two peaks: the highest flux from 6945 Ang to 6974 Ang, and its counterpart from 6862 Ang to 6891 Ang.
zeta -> 2.92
